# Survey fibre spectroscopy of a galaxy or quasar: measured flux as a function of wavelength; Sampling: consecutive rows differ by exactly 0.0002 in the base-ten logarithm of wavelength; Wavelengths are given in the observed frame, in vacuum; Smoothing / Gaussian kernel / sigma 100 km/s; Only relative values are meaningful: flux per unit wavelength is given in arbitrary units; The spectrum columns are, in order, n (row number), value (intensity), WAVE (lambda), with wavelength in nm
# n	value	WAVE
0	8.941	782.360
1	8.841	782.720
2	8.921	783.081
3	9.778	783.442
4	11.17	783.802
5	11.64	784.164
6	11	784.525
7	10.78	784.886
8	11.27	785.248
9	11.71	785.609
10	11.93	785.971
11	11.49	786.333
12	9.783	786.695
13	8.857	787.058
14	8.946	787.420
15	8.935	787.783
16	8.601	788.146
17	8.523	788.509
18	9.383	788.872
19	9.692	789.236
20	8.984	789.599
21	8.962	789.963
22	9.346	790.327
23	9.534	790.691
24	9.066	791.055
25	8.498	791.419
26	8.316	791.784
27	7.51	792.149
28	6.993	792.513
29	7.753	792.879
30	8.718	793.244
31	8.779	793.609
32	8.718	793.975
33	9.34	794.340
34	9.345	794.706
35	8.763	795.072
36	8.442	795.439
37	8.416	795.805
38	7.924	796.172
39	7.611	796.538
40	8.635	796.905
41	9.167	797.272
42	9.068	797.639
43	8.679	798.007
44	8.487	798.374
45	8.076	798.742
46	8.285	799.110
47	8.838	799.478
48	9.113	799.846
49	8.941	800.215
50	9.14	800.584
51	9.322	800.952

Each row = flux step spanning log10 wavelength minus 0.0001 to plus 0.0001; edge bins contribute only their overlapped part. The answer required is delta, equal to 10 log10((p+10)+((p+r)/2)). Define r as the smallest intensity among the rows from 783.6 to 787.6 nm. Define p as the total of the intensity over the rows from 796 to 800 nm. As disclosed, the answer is 21.91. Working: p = 94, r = 8.857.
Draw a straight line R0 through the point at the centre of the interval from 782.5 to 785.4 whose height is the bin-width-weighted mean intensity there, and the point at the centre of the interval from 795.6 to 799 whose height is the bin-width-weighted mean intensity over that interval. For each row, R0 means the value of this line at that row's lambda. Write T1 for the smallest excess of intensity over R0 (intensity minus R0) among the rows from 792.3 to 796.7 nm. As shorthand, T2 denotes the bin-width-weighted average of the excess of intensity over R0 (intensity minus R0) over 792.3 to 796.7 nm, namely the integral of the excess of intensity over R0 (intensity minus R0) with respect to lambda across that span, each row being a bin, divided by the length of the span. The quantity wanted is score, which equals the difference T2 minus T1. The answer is 1.7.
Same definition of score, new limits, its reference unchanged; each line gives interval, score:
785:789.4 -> 1.2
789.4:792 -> 0.5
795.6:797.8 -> 0.9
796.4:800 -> 1.2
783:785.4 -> 2.0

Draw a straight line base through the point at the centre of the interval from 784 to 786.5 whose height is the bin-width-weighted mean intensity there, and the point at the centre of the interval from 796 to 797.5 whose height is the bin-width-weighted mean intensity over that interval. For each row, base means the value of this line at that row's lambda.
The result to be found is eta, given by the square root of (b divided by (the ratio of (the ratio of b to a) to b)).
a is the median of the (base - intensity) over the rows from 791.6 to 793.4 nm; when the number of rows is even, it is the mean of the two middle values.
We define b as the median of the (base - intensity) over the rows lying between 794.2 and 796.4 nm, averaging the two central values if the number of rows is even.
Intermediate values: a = 1.6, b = 0.1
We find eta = 0.45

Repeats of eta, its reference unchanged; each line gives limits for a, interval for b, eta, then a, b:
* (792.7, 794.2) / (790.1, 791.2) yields 0.60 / 0.5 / 0.7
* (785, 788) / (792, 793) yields 1.19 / 0.7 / 2.1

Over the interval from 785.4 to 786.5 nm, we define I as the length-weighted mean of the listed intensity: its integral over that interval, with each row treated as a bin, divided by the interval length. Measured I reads 11.7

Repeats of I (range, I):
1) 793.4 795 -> 9.0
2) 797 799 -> 8.7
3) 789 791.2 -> 9.3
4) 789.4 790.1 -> 9.0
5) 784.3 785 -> 11.0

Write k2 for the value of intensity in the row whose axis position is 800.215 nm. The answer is 8.941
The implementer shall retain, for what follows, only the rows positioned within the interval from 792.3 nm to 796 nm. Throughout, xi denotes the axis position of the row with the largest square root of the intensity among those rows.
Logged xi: 794.706 nm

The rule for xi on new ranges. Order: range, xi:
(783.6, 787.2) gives 785.971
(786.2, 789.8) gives 786.333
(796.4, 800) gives 797.272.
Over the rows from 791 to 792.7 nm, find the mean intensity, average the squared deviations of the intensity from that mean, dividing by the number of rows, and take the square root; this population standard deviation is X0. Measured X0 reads 0.74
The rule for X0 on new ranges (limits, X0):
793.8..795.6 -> 0.36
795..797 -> 0.40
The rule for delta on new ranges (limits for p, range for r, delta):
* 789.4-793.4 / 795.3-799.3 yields 21.88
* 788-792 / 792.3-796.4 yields 22.09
